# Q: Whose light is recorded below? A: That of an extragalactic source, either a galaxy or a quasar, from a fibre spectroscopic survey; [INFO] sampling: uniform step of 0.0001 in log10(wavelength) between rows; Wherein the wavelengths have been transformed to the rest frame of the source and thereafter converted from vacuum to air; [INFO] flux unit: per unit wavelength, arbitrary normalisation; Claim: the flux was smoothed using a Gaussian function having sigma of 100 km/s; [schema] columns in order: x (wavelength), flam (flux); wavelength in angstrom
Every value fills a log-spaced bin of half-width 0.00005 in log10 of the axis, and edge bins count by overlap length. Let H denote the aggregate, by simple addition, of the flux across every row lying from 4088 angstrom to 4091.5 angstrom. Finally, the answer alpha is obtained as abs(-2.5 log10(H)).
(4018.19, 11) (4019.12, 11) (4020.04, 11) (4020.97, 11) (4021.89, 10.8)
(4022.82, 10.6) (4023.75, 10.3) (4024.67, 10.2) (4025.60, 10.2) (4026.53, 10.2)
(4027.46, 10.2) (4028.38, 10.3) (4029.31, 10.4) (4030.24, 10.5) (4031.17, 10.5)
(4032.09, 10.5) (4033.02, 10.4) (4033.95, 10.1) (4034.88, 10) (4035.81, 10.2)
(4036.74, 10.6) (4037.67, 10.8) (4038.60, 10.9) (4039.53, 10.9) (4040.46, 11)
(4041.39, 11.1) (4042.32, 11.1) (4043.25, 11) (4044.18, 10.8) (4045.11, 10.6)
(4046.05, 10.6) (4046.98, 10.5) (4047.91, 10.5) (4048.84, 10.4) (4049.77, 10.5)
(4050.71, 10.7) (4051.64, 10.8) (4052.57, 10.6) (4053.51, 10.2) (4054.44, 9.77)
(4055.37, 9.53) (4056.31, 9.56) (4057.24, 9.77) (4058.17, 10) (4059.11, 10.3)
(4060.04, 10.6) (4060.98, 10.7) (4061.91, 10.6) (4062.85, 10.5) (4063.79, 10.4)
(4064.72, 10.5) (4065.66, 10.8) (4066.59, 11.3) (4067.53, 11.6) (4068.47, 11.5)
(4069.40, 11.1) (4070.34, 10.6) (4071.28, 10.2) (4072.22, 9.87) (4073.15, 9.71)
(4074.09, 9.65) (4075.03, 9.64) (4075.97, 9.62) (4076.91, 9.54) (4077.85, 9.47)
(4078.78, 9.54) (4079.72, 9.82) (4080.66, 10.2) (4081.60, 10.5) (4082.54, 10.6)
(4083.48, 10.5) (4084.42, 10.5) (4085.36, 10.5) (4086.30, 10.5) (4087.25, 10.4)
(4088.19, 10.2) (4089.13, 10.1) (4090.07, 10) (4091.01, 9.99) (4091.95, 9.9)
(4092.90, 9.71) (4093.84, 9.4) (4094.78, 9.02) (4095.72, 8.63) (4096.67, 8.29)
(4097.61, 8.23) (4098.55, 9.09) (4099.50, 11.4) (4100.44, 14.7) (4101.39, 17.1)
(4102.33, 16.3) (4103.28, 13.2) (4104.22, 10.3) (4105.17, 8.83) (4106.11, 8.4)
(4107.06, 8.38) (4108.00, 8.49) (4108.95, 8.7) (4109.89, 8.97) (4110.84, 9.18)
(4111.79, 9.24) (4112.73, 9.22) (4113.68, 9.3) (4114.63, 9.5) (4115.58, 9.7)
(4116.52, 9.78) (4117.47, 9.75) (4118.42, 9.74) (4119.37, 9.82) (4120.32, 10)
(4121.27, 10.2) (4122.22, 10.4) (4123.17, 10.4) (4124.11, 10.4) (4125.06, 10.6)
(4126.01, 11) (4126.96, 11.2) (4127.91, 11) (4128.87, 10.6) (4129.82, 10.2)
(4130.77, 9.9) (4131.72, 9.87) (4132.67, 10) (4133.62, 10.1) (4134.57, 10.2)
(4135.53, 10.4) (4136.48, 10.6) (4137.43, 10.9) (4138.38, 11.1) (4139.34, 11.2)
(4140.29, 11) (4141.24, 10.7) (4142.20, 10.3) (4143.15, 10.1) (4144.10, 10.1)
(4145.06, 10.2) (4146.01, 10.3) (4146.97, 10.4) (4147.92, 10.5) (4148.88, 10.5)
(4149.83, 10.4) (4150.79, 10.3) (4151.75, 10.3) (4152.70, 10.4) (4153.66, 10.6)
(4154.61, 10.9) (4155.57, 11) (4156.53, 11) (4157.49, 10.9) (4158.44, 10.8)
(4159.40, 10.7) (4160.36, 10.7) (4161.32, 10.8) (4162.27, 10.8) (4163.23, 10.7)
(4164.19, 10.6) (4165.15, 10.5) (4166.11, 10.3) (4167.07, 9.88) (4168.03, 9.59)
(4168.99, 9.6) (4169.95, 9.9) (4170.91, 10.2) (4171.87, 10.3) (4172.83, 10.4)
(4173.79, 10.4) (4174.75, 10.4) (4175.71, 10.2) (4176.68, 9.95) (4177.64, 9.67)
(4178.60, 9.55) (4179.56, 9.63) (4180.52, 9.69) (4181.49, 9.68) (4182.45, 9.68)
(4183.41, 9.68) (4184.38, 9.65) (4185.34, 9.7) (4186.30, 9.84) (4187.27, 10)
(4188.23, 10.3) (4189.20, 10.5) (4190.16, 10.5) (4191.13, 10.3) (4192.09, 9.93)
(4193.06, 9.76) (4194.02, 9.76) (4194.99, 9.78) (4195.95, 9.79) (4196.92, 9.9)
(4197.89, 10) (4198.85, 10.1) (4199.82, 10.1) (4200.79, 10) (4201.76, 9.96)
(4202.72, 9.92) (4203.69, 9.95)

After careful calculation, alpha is 4.01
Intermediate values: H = 40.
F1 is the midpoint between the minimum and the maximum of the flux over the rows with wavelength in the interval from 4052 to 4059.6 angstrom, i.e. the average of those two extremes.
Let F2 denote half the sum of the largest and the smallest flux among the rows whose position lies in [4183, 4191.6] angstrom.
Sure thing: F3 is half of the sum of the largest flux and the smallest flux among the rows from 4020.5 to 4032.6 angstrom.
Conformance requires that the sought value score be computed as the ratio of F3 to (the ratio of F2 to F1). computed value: 10.6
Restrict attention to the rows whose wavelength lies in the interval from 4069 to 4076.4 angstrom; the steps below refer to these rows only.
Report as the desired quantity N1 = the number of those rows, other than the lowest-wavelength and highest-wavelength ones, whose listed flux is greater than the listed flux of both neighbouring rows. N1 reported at 0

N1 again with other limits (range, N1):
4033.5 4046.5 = 0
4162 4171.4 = 0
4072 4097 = 1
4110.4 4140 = 3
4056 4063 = 1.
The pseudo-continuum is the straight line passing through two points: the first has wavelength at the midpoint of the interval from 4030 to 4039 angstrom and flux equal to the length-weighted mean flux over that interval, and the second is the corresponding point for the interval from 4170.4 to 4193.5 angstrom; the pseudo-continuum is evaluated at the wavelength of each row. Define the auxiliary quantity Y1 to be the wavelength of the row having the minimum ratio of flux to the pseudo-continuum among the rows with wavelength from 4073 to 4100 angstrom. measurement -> 4097.61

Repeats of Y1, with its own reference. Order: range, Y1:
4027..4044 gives 4034.88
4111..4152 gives 4112.73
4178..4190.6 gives 4178.60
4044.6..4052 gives 4048.84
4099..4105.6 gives 4105.17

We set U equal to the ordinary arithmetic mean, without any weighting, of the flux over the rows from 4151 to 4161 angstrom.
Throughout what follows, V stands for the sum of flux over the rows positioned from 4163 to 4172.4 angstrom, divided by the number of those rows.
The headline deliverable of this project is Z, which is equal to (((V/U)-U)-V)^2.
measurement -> 398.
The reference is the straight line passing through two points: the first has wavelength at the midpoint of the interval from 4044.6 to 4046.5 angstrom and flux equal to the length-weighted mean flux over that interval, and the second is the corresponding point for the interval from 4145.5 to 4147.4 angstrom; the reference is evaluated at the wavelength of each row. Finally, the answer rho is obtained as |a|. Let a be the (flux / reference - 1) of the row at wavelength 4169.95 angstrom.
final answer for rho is 0.038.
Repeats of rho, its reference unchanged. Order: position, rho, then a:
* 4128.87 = 0.021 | 0.02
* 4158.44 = 0.047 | 0.05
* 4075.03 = 0.082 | -0.08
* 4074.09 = 0.081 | -0.08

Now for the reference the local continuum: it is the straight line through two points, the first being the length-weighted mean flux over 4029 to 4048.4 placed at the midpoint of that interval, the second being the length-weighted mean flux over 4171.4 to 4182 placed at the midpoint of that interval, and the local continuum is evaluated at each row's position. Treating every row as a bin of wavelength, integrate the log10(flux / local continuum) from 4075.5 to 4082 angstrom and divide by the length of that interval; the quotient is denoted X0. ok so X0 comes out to -0.03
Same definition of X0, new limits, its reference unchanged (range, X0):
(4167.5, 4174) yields 0.00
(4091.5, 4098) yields -0.06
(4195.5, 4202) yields 0.00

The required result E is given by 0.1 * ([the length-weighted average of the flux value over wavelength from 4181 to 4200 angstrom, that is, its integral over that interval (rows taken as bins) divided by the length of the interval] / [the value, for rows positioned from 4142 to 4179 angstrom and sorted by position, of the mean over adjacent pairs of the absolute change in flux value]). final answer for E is 8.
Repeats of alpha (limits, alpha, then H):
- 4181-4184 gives 3.66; 29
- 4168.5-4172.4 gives 4.01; 40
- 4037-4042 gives 4.34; 55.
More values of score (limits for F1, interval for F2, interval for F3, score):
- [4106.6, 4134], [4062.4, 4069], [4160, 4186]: 9.1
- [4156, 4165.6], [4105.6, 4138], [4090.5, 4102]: 13.9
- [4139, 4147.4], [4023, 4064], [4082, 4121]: 13.1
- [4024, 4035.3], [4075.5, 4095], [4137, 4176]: 10.9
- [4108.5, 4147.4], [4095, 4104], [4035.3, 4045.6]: 8.4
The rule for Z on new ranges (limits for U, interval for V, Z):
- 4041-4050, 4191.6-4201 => 388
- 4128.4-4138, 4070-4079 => 365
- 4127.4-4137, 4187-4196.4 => 375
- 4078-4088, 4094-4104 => 432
